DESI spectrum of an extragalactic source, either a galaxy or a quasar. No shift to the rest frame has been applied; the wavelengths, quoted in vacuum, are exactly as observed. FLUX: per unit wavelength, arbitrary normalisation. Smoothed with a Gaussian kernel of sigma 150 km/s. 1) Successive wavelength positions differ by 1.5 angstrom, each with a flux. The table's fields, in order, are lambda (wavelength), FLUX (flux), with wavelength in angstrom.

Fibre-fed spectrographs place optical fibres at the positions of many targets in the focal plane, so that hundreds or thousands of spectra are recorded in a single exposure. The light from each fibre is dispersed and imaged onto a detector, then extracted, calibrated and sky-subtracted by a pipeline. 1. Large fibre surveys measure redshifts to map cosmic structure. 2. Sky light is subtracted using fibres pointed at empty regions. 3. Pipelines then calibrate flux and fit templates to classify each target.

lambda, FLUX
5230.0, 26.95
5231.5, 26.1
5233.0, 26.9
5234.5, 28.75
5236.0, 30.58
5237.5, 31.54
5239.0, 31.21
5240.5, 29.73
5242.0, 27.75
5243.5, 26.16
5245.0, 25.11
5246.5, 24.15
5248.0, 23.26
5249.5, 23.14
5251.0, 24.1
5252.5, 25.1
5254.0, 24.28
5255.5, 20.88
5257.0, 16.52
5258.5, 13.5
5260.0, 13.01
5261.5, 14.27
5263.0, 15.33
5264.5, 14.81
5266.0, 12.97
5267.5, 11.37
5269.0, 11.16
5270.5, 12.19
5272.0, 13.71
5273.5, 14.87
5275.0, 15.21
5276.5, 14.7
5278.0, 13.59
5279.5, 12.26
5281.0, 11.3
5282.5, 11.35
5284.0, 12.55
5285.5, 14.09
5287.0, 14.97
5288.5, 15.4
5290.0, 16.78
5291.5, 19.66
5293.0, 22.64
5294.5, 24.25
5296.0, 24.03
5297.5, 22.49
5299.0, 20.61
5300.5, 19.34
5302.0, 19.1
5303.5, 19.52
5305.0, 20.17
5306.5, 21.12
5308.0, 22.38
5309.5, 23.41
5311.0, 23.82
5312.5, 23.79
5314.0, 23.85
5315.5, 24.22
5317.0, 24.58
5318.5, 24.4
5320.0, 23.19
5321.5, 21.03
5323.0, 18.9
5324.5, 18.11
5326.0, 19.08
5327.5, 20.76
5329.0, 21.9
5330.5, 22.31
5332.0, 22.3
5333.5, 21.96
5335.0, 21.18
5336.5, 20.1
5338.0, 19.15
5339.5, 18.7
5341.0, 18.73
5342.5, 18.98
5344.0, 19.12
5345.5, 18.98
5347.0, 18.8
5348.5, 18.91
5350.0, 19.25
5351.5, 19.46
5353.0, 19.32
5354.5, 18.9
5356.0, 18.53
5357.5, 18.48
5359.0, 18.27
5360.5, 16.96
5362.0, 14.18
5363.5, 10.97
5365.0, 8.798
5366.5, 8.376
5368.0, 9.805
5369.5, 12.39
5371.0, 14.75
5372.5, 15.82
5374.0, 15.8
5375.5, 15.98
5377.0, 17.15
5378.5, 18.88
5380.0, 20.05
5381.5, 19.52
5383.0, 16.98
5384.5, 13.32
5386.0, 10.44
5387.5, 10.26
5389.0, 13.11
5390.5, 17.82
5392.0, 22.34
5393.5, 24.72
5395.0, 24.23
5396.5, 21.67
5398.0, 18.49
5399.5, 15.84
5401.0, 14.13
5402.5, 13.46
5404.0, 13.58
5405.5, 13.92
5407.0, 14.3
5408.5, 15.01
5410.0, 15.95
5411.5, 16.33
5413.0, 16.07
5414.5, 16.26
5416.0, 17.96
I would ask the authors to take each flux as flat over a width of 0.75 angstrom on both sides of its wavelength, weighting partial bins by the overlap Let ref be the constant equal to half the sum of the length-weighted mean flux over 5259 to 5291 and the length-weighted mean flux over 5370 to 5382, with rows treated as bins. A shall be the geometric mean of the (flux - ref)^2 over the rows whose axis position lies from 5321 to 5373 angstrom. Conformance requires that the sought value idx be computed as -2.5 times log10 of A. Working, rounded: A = 13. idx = -2.7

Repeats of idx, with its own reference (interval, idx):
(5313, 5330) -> -3.9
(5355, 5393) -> -1.9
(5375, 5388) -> -2.1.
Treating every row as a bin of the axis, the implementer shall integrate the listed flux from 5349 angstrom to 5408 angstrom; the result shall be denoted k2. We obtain 954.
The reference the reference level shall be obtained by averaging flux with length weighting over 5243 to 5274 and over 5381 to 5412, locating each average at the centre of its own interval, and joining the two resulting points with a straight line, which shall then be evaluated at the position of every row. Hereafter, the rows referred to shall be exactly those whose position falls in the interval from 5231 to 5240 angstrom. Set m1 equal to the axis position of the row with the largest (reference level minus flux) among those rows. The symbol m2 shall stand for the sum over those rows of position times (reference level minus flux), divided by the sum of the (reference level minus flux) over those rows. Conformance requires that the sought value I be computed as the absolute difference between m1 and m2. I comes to 4.2 angstrom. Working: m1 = 5231.5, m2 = 5235.7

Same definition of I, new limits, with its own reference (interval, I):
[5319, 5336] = 3.6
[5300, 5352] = 1.6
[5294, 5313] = 1.8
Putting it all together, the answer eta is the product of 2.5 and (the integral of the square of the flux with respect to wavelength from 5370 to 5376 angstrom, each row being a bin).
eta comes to 3584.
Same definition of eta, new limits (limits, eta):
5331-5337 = 6929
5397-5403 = 3831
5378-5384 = 5242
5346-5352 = 5465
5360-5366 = 2438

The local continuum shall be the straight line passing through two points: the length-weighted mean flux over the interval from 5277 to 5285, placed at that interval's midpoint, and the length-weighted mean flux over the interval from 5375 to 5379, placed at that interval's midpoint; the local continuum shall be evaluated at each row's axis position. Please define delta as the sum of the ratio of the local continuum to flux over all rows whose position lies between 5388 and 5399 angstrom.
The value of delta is 7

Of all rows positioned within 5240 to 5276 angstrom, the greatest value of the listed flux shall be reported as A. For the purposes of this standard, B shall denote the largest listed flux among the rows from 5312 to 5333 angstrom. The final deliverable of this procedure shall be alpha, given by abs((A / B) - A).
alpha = 28.5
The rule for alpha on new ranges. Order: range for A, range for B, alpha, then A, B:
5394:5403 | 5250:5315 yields 23.3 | 24.23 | 25.1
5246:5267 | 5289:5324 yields 24.1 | 25.1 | 24.58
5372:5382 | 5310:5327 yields 19.2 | 20.05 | 24.58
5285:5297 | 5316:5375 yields 23.3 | 24.25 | 24.58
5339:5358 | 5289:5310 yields 18.7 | 19.46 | 24.25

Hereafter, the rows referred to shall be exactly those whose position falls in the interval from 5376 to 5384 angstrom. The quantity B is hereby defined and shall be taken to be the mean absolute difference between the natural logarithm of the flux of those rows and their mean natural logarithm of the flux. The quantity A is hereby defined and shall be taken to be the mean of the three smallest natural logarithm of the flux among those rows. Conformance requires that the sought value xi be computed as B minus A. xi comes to -2.81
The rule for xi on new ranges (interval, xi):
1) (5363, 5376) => -1.97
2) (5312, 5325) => -2.86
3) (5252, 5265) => -2.40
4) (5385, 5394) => -2.09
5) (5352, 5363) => -2.72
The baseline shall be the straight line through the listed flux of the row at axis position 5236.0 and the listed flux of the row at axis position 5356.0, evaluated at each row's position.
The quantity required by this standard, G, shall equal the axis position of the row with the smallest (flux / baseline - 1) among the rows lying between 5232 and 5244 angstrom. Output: 5233.0 angstrom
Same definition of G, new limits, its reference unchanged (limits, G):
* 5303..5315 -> 5303.5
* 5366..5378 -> 5366.5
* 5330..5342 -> 5339.5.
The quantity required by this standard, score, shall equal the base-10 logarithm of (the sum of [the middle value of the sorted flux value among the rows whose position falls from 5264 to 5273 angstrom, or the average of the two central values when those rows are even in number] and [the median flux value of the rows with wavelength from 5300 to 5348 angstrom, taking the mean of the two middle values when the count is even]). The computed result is 1.52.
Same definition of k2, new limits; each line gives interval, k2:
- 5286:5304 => 357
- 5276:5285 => 113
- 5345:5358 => 247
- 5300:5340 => 858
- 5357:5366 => 129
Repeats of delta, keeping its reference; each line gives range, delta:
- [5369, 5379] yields 8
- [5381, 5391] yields 9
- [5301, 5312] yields 5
